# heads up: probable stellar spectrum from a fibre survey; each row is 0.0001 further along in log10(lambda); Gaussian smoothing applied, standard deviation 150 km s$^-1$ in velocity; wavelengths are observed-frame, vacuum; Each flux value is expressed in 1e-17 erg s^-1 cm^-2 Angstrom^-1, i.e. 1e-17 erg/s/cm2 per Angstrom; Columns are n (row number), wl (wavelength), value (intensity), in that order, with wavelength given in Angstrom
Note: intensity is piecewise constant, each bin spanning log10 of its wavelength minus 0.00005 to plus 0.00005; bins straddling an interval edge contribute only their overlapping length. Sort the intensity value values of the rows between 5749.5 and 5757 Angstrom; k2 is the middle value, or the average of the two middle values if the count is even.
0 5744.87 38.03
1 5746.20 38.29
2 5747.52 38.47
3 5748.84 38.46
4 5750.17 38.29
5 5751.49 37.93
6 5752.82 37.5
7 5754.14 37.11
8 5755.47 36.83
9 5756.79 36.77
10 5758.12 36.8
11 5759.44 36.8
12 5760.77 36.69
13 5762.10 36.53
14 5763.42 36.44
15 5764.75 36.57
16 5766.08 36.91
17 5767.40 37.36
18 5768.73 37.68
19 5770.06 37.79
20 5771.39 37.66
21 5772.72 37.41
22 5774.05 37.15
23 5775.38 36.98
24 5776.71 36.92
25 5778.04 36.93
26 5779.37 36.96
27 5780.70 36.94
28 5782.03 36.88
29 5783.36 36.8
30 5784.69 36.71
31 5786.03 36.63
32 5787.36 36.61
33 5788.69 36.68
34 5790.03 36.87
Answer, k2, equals 37.3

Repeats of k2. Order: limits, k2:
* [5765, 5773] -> 37.5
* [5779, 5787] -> 36.8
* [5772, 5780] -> 37.0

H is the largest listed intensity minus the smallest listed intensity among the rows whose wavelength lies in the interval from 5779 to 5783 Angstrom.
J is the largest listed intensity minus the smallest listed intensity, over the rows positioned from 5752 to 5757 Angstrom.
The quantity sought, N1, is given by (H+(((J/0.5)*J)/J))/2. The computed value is 0.8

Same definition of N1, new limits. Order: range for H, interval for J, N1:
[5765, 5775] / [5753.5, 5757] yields 0.8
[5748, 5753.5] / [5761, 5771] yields 1.8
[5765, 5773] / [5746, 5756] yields 2.1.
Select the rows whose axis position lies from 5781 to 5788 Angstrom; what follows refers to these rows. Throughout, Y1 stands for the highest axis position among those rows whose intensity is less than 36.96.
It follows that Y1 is 5787.36 Angstrom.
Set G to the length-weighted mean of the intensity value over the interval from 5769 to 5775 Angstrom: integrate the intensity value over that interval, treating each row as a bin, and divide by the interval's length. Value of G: 37.5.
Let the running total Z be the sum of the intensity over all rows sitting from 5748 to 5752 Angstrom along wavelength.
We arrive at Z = 114.7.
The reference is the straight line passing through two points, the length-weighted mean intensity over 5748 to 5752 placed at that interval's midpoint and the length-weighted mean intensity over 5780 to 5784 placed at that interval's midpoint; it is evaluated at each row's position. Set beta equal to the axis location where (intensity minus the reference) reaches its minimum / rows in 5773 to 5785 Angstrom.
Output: 5776.71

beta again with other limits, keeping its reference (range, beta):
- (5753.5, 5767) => 5763.42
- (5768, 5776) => 5775.38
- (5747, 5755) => 5754.14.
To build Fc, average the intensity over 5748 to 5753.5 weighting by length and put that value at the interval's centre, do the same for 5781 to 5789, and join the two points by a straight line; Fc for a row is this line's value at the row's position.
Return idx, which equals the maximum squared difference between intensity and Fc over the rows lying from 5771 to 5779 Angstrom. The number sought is 0.2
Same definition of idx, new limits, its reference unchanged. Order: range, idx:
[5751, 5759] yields 1.1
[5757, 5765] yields 1.3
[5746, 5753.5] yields 0.2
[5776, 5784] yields 0.0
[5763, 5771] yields 1.3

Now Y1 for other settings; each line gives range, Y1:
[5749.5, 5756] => 5755.47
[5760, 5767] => 5766.08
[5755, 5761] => 5760.77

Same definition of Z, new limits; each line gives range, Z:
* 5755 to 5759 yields 110.4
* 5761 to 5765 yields 109.5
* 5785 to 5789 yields 109.9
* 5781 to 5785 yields 110.4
